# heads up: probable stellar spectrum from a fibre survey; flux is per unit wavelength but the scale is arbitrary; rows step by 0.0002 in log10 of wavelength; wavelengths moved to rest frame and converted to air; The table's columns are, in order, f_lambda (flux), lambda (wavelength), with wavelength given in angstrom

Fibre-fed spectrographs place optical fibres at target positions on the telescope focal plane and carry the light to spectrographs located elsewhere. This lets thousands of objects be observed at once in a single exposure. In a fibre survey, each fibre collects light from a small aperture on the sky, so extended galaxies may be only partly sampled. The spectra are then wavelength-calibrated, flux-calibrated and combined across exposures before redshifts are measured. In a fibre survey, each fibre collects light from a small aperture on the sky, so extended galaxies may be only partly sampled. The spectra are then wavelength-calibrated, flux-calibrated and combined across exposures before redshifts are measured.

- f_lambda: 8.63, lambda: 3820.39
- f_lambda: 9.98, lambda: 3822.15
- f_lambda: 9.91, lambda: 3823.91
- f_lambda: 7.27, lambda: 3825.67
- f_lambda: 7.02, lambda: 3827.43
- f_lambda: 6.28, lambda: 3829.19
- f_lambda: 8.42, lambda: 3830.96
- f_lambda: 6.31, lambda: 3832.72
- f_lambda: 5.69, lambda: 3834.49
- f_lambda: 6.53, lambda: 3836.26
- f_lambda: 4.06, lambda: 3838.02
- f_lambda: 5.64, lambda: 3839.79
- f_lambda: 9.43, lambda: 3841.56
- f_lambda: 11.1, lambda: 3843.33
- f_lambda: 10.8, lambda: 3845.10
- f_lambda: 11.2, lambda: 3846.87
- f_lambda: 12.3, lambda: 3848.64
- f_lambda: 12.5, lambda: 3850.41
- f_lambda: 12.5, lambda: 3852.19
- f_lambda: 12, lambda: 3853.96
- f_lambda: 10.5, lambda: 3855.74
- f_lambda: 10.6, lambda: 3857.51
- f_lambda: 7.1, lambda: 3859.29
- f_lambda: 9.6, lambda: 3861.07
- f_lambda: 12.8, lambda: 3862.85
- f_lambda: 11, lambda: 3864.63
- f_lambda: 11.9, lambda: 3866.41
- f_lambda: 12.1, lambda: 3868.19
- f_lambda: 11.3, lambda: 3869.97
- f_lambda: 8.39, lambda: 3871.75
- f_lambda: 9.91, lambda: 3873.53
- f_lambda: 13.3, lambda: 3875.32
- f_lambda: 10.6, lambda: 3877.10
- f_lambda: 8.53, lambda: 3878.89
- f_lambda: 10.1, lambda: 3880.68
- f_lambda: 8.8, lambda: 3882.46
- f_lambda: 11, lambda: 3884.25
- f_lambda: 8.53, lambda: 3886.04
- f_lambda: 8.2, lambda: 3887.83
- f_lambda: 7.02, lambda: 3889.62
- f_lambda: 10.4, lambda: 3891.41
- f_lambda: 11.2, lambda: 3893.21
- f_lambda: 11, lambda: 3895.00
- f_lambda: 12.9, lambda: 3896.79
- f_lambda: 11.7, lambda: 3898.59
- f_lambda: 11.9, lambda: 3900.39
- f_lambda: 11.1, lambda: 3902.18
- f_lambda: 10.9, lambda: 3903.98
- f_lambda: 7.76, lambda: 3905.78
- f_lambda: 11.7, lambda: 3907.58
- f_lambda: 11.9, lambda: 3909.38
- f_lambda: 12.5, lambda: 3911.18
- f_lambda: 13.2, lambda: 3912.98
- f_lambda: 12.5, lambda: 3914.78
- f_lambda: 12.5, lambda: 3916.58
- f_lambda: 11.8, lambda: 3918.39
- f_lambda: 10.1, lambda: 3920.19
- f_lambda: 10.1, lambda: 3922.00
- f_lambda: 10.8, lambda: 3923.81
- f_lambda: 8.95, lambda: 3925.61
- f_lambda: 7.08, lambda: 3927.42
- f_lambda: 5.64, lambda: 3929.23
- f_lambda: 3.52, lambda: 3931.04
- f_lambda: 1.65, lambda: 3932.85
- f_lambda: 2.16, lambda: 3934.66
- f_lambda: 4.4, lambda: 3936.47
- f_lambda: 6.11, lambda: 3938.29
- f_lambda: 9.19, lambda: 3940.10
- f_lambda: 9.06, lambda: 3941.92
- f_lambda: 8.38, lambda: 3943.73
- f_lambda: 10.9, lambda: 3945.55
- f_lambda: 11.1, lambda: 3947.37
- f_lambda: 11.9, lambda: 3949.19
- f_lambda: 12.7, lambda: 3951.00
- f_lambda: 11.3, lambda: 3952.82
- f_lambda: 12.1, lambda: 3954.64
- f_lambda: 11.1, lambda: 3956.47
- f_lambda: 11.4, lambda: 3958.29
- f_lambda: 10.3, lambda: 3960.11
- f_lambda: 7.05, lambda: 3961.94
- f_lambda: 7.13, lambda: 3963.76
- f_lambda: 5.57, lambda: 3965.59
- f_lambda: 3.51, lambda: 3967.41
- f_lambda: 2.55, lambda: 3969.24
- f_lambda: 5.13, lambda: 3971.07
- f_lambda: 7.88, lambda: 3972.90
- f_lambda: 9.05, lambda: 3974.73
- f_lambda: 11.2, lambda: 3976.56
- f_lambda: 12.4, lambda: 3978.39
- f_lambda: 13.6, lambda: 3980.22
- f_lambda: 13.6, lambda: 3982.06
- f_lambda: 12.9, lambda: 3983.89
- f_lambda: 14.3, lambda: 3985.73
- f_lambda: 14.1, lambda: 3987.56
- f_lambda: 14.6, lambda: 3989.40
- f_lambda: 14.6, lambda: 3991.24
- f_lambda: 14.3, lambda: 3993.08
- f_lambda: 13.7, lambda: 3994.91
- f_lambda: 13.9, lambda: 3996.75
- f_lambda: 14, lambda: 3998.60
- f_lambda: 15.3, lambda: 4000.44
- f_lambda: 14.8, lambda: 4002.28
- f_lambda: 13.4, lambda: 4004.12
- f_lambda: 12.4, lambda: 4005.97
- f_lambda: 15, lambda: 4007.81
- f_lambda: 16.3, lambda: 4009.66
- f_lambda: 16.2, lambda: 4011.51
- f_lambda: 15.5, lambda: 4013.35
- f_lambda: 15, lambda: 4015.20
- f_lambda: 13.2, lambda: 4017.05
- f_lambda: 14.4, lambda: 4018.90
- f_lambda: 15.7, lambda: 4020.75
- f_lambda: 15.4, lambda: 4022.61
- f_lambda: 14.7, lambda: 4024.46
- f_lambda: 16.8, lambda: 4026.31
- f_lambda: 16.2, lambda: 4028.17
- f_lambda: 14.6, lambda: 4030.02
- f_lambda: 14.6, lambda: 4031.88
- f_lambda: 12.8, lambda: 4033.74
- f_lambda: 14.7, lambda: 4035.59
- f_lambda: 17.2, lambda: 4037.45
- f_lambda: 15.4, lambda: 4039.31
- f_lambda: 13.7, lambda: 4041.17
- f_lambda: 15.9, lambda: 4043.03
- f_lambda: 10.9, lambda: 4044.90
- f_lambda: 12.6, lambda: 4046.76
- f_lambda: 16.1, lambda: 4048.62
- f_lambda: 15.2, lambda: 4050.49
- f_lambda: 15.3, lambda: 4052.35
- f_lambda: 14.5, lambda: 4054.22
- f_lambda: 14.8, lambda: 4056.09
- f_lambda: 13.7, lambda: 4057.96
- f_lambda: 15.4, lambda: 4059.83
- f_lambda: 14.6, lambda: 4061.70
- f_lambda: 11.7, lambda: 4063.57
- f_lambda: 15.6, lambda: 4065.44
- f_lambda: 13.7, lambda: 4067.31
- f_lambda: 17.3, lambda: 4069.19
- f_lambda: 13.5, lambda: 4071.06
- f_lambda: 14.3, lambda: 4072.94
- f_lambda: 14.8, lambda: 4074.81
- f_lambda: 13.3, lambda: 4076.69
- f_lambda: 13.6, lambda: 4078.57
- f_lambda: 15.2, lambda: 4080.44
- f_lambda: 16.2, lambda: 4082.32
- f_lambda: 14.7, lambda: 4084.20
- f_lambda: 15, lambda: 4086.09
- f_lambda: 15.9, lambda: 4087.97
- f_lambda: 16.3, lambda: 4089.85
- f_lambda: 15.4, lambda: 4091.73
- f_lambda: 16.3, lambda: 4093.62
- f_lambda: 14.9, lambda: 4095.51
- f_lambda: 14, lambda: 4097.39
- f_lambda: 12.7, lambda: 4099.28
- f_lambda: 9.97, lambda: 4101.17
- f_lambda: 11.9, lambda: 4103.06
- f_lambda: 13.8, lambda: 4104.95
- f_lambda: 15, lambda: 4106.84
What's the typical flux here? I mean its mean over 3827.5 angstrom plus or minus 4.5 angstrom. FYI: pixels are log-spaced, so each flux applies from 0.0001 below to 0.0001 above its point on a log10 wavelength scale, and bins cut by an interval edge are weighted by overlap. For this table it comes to 7.8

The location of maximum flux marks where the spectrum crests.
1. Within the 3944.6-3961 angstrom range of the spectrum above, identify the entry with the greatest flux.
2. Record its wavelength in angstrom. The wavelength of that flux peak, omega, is 3951.00 angstrom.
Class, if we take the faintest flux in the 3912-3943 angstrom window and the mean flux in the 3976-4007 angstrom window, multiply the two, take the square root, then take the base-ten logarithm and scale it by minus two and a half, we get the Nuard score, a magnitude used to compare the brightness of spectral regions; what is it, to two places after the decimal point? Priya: -1.69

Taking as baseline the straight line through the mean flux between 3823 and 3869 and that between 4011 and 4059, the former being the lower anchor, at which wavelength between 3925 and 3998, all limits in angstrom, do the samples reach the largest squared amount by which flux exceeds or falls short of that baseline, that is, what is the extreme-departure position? 3969.24 angstrom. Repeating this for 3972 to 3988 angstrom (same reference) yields 3972.90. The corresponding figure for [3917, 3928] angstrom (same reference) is 3927.42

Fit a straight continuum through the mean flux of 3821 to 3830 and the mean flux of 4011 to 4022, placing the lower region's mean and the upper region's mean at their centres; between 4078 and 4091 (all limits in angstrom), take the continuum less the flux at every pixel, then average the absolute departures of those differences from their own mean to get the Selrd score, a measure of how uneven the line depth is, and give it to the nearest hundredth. 0.68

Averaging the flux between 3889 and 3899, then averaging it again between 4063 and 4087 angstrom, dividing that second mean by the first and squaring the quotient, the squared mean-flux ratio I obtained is 1.8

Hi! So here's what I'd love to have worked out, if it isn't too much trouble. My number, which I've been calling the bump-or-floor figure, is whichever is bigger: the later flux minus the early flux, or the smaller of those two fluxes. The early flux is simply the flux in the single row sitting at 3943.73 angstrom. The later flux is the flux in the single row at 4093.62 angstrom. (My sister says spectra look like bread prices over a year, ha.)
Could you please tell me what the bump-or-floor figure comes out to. 8.4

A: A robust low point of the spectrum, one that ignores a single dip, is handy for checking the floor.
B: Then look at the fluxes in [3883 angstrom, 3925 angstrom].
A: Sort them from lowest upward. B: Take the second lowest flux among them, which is 7.76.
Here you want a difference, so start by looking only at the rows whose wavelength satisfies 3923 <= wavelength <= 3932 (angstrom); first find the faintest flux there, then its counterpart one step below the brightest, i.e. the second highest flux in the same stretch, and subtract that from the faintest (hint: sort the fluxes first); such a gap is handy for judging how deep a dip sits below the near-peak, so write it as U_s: -5.4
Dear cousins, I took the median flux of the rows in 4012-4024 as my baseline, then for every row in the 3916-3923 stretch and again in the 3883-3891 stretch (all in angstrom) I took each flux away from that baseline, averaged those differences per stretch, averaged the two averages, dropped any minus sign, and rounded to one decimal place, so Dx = 5.3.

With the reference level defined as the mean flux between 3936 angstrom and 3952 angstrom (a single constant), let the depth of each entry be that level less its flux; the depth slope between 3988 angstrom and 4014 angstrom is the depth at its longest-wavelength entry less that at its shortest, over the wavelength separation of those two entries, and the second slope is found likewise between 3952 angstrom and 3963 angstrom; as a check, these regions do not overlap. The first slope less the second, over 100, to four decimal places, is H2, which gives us -0.0050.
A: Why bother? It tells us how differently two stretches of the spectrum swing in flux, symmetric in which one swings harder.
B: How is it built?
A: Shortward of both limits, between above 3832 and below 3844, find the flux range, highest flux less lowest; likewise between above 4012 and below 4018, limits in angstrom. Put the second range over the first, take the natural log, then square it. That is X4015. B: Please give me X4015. 1.25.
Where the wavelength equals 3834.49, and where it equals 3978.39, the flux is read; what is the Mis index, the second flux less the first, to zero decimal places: 7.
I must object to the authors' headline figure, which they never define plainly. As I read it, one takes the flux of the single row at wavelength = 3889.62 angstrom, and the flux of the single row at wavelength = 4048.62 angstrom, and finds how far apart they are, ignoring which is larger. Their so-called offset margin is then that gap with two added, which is 11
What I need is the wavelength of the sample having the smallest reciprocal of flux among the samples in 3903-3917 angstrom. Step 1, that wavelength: 3912.98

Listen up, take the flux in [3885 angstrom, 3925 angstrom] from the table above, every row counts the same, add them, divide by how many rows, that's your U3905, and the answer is 11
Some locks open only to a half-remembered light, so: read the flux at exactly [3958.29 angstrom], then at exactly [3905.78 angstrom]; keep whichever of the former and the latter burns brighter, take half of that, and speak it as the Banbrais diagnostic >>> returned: 5.7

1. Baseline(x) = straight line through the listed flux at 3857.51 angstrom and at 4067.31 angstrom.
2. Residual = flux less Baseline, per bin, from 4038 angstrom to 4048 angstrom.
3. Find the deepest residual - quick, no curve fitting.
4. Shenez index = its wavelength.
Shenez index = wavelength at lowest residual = 4044.90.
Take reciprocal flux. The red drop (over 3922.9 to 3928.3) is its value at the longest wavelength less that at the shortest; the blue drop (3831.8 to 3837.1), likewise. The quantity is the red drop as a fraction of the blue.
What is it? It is -9.1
